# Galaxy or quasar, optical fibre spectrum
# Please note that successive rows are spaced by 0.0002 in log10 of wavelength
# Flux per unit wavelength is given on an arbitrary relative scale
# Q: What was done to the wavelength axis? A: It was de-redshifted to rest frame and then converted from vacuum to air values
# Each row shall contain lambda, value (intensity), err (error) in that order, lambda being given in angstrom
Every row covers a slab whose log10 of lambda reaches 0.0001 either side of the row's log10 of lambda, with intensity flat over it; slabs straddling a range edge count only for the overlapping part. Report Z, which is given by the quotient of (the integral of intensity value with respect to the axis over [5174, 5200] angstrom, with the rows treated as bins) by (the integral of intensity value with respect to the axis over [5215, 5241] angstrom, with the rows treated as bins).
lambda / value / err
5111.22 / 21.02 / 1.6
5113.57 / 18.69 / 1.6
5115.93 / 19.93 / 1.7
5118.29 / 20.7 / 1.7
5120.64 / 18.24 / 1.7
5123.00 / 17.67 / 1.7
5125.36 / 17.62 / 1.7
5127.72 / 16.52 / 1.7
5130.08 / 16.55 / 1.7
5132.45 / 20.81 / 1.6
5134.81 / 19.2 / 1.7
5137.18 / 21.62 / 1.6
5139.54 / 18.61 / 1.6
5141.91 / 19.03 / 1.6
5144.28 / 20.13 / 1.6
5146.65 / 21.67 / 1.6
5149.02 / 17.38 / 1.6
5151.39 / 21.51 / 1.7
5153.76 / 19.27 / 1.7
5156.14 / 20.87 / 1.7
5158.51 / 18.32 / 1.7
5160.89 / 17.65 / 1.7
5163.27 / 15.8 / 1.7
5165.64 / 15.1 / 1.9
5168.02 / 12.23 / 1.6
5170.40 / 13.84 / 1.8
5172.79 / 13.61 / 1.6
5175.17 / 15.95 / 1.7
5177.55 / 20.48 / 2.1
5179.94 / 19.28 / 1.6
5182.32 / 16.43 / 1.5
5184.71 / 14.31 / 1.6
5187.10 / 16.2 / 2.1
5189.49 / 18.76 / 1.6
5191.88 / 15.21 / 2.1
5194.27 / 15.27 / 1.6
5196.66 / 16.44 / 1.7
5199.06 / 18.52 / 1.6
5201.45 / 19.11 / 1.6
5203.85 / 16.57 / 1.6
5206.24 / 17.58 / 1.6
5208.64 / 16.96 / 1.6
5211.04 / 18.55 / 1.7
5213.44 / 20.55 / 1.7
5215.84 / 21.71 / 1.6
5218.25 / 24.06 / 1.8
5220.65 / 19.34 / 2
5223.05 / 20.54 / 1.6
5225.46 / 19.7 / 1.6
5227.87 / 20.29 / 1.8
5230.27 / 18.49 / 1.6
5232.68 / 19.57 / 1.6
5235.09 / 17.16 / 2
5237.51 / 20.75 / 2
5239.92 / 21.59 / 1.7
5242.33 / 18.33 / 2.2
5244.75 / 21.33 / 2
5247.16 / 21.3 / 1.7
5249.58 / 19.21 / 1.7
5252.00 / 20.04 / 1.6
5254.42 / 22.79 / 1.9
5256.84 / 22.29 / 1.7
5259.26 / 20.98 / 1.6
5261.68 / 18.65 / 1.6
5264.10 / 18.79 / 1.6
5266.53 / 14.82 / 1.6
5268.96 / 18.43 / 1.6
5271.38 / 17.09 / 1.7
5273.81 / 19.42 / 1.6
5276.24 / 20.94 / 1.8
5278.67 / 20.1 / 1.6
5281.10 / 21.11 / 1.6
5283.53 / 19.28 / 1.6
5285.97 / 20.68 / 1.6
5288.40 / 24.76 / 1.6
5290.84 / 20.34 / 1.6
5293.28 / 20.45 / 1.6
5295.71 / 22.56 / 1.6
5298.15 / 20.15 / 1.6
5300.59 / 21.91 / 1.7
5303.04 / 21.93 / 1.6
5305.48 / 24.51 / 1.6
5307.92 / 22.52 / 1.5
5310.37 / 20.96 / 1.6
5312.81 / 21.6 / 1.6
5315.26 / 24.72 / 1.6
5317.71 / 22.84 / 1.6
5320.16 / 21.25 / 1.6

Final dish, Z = 0.8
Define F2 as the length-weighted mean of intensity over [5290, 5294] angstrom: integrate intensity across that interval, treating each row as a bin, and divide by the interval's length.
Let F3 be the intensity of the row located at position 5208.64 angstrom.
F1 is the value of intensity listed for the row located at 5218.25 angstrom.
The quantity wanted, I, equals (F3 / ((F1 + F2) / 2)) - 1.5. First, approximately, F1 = 24.06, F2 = 20.4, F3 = 16.96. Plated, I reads -0.74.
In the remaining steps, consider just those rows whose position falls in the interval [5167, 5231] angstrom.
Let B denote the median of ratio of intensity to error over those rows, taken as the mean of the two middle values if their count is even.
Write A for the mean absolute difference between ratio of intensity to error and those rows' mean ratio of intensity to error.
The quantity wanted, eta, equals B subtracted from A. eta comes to -9.4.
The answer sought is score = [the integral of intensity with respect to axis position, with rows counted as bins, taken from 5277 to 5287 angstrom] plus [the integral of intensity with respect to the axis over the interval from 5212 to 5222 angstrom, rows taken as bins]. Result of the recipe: 416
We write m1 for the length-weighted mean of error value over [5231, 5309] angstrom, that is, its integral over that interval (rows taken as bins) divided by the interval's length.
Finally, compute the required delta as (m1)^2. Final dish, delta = 2.85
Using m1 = 1.69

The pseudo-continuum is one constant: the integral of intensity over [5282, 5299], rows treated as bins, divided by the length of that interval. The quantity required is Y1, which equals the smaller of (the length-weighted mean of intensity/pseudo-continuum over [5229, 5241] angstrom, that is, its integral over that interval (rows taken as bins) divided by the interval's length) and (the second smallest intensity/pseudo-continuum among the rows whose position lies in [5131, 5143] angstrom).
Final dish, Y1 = 0.898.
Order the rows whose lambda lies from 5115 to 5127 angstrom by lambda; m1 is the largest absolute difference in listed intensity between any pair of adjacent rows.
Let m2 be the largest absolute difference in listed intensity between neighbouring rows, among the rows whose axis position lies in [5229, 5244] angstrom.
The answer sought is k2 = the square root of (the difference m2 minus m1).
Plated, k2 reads 1.06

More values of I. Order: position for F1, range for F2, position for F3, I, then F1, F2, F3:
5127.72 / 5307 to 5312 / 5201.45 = -0.50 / 16.52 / 21.7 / 19.11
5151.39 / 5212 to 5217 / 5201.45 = -0.60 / 21.51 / 21.0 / 19.11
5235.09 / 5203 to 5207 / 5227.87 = -0.32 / 17.16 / 17.1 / 20.29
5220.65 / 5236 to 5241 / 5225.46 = -0.52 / 19.34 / 20.9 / 19.7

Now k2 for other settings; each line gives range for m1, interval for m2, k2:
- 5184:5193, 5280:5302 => 0.93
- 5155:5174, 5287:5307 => 1.24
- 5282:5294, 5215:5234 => 0.55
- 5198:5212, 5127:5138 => 1.31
